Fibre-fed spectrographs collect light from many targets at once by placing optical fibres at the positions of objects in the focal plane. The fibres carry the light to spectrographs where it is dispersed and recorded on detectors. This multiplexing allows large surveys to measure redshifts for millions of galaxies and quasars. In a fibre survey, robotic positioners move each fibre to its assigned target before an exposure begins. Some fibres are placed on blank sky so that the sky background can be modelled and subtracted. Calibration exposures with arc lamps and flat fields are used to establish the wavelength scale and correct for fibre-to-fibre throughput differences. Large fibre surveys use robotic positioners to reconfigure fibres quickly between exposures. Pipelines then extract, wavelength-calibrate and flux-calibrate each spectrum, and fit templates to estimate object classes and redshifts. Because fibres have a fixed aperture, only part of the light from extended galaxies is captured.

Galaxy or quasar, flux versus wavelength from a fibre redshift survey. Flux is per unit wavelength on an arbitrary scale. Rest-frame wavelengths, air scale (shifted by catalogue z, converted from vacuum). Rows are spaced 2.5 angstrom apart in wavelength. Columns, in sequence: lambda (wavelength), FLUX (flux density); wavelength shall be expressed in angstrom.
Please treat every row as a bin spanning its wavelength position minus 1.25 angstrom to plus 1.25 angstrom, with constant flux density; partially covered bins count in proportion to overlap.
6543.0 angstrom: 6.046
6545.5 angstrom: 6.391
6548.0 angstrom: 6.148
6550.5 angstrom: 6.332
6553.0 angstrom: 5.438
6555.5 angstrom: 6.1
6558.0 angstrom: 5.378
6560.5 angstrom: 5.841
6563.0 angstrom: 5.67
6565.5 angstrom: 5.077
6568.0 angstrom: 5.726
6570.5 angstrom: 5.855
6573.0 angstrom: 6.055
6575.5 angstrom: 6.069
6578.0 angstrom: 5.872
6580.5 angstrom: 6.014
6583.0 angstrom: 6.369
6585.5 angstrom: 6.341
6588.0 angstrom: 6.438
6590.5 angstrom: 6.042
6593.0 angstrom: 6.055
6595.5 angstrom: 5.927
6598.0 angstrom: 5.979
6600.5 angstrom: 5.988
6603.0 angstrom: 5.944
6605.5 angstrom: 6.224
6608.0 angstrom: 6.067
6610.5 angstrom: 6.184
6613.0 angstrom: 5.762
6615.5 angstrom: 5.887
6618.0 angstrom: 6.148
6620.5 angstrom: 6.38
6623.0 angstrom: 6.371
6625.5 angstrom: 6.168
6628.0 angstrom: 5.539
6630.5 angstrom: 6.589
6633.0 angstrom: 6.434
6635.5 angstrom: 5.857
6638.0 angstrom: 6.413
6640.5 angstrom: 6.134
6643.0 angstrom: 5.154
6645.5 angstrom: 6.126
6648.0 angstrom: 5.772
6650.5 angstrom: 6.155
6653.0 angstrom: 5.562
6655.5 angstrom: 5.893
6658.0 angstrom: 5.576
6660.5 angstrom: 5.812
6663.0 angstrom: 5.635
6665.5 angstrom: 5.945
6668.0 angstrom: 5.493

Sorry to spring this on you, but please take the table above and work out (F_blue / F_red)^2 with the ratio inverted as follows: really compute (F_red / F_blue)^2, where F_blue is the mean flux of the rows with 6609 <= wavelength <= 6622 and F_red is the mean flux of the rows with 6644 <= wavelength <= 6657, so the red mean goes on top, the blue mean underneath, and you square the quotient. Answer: 0.94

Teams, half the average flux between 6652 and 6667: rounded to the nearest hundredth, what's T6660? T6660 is 2.87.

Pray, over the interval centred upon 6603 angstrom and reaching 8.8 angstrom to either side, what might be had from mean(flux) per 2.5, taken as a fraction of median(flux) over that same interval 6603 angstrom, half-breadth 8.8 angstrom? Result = 0.404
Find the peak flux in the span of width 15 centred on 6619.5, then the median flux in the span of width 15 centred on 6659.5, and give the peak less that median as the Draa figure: 0.66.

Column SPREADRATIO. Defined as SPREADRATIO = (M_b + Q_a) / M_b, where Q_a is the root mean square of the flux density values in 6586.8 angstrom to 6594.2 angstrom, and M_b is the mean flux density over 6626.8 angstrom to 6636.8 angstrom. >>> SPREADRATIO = 2.01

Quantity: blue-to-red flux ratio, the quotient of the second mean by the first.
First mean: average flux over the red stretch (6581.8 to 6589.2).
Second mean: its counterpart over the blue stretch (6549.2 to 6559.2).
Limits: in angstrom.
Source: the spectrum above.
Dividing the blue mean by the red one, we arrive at 0.91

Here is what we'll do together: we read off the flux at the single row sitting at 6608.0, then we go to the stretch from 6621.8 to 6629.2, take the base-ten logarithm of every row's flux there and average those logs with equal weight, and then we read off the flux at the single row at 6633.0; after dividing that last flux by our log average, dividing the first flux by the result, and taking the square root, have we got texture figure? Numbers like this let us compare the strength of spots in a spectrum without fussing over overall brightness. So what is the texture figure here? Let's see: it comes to 0.857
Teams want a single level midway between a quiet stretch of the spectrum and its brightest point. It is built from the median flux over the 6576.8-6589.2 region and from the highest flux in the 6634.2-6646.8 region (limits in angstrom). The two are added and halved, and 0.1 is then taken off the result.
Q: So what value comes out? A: 6.28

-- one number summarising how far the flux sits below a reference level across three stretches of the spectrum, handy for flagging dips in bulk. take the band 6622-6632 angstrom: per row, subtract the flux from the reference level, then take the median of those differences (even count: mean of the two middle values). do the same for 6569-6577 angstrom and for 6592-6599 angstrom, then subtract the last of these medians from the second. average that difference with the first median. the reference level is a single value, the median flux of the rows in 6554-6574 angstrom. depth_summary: -0.28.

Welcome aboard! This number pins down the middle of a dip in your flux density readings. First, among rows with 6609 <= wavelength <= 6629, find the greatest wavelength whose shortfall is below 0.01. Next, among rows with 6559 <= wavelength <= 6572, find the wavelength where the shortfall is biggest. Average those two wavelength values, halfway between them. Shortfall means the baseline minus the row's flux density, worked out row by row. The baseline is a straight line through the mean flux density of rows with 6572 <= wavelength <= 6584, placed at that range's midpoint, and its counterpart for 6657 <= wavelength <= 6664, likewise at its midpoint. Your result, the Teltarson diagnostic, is 6595.5 angstrom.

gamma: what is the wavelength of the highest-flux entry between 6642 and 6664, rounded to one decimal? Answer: 6650.5 angstrom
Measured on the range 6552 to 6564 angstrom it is 6555.5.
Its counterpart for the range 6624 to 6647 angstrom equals 6630.5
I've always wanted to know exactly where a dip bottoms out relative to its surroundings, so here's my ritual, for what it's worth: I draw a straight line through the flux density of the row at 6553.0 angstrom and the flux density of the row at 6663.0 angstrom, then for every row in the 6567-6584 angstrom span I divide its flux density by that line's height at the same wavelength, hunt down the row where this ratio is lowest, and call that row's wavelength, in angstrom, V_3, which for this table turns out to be 6568.0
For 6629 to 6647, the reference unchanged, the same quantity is 6643.0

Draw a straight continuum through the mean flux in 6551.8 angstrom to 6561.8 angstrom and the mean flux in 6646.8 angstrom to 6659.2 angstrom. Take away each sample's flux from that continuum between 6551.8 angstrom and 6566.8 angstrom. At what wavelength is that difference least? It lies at 6555.5 angstrom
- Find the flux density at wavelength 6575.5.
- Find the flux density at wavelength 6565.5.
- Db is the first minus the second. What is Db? 1.0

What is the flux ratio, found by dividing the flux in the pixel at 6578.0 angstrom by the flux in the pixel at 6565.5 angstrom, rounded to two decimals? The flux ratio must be 1.16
